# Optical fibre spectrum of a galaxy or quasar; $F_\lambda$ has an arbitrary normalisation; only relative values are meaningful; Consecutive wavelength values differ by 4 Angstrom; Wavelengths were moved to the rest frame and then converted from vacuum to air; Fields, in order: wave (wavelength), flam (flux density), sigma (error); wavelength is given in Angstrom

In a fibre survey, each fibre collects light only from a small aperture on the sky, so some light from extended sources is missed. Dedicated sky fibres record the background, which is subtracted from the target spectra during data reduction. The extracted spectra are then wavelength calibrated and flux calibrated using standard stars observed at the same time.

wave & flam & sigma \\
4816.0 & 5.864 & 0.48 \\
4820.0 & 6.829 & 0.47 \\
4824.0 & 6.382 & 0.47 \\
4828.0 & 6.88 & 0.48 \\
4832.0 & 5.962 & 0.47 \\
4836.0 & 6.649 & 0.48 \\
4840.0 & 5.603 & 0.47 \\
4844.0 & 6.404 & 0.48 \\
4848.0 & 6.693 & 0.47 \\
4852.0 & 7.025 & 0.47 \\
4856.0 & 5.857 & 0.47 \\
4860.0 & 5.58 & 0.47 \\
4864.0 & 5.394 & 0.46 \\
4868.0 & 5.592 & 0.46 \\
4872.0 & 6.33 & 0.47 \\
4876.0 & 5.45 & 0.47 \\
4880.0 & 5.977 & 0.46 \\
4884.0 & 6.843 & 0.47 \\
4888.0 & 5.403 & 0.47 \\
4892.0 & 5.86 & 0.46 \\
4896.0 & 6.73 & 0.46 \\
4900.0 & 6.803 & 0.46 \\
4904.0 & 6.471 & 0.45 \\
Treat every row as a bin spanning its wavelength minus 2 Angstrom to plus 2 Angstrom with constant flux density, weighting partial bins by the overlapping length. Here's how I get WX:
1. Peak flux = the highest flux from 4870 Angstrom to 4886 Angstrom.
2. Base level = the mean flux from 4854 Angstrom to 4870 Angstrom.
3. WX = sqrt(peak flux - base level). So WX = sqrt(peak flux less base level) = 1.1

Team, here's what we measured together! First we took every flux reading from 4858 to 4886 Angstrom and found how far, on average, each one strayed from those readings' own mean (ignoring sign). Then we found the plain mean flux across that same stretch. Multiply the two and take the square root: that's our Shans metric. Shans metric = 1.6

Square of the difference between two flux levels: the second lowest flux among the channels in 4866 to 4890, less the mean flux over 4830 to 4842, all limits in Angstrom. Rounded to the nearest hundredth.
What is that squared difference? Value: 0.39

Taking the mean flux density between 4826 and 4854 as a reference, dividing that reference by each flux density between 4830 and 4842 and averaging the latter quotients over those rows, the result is 1.07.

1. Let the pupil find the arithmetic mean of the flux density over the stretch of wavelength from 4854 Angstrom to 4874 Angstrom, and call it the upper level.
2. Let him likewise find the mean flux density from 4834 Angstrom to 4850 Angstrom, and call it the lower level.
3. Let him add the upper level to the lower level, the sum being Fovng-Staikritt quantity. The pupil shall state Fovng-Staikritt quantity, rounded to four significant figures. 12.09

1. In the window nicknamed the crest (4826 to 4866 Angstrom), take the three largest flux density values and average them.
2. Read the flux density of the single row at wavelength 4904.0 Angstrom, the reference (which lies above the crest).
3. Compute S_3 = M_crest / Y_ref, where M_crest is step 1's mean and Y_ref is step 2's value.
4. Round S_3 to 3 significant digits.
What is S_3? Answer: 1.06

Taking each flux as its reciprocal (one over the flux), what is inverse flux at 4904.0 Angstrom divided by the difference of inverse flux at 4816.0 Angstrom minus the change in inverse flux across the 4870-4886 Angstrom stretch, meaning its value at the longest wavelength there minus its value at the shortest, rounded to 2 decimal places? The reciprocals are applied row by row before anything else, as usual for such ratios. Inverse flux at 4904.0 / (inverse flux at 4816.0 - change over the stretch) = 0.85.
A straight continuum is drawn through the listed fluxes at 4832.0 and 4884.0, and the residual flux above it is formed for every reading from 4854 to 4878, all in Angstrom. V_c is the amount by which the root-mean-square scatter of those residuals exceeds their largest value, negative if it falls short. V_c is 1.2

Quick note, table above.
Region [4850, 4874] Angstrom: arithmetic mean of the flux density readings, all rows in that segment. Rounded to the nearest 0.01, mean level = 5.96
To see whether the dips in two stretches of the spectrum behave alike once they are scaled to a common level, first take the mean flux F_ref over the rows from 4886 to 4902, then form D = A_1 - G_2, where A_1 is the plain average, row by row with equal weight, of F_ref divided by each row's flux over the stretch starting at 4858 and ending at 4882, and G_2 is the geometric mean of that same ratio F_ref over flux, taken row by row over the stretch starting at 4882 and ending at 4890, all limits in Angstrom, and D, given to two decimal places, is 0.07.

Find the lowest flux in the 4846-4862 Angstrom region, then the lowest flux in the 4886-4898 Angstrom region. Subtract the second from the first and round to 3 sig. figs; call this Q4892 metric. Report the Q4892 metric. 0.177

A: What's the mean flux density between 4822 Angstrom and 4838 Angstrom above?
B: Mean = 6.5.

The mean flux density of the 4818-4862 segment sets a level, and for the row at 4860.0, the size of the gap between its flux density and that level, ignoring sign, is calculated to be 0.771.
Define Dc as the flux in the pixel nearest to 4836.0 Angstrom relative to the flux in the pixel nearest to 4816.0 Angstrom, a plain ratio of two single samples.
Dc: 1.13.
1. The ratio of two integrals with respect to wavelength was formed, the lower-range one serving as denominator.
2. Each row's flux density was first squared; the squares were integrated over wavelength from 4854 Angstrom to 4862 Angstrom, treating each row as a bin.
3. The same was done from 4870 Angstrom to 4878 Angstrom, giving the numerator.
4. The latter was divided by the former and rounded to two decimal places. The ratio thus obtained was 1.07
